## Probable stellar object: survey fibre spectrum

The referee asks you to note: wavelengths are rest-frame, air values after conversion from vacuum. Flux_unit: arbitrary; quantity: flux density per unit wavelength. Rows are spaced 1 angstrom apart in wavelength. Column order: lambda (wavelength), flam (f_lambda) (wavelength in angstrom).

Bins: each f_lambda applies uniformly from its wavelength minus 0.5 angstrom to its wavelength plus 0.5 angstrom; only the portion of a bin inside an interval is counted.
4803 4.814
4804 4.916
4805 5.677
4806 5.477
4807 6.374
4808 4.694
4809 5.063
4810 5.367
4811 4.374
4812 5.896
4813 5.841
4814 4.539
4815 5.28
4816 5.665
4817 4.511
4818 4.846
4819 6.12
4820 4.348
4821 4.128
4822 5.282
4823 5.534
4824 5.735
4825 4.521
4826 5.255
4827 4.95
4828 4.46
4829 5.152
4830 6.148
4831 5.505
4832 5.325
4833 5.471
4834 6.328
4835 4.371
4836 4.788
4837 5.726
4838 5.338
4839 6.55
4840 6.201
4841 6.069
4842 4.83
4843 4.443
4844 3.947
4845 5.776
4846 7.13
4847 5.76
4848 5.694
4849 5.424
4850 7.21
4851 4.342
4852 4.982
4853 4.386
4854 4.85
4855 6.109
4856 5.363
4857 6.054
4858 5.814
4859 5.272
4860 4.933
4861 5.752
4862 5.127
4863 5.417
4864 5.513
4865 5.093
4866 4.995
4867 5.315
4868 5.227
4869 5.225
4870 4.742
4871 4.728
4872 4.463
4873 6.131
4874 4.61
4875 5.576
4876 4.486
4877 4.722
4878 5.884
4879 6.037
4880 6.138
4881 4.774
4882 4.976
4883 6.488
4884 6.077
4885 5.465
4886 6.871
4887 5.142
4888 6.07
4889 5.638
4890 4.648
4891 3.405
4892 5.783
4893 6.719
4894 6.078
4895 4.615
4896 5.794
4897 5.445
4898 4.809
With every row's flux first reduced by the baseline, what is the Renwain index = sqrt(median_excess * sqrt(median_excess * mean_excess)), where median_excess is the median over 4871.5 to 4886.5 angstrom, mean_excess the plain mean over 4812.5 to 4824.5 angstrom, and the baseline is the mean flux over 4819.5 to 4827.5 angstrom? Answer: 0.45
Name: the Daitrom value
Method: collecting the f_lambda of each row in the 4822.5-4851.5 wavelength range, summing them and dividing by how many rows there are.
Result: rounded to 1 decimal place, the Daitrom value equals 5.4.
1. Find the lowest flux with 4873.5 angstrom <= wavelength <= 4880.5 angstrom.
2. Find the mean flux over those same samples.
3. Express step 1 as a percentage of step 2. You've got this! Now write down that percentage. 84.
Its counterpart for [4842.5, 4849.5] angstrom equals 72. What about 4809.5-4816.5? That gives 83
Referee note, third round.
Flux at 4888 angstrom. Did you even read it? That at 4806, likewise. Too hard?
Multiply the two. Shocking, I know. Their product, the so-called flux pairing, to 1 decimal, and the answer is 33.2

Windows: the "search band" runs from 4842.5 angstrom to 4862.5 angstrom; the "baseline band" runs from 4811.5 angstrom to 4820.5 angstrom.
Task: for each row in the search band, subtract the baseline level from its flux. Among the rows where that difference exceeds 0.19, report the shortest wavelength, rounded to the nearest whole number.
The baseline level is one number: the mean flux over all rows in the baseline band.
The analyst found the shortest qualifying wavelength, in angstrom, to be 4845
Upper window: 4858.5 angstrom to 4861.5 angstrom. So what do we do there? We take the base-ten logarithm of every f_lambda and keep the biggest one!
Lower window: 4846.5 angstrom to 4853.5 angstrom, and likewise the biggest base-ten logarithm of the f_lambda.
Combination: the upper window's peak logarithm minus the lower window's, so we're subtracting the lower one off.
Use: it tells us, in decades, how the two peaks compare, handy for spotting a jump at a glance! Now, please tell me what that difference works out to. -0.10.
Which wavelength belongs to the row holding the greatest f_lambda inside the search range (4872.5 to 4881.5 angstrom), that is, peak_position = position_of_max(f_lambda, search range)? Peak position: 4880 angstrom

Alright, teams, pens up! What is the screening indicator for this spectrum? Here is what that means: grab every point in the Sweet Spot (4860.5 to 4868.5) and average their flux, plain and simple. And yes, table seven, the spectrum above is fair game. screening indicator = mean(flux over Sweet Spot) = 5.30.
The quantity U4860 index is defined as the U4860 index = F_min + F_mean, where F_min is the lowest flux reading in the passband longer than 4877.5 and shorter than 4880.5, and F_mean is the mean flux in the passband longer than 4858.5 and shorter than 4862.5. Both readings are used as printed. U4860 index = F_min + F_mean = 11.2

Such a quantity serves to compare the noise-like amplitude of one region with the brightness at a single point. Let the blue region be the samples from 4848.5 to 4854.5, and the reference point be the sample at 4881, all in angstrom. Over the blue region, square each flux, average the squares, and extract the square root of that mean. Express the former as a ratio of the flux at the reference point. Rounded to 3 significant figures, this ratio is 1.11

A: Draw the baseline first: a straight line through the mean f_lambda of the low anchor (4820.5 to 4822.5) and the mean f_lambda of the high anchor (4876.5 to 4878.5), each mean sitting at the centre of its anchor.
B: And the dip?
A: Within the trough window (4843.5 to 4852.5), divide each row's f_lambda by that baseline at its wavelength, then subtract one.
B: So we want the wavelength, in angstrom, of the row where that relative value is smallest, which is 4844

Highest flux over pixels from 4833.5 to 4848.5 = 7.13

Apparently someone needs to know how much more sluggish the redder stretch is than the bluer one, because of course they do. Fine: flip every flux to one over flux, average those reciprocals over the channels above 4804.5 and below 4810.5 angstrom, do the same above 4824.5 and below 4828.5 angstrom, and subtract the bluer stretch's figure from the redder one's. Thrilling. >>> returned 0.024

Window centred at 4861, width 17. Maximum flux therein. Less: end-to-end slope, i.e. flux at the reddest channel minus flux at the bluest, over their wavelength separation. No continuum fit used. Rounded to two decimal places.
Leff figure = 6.06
